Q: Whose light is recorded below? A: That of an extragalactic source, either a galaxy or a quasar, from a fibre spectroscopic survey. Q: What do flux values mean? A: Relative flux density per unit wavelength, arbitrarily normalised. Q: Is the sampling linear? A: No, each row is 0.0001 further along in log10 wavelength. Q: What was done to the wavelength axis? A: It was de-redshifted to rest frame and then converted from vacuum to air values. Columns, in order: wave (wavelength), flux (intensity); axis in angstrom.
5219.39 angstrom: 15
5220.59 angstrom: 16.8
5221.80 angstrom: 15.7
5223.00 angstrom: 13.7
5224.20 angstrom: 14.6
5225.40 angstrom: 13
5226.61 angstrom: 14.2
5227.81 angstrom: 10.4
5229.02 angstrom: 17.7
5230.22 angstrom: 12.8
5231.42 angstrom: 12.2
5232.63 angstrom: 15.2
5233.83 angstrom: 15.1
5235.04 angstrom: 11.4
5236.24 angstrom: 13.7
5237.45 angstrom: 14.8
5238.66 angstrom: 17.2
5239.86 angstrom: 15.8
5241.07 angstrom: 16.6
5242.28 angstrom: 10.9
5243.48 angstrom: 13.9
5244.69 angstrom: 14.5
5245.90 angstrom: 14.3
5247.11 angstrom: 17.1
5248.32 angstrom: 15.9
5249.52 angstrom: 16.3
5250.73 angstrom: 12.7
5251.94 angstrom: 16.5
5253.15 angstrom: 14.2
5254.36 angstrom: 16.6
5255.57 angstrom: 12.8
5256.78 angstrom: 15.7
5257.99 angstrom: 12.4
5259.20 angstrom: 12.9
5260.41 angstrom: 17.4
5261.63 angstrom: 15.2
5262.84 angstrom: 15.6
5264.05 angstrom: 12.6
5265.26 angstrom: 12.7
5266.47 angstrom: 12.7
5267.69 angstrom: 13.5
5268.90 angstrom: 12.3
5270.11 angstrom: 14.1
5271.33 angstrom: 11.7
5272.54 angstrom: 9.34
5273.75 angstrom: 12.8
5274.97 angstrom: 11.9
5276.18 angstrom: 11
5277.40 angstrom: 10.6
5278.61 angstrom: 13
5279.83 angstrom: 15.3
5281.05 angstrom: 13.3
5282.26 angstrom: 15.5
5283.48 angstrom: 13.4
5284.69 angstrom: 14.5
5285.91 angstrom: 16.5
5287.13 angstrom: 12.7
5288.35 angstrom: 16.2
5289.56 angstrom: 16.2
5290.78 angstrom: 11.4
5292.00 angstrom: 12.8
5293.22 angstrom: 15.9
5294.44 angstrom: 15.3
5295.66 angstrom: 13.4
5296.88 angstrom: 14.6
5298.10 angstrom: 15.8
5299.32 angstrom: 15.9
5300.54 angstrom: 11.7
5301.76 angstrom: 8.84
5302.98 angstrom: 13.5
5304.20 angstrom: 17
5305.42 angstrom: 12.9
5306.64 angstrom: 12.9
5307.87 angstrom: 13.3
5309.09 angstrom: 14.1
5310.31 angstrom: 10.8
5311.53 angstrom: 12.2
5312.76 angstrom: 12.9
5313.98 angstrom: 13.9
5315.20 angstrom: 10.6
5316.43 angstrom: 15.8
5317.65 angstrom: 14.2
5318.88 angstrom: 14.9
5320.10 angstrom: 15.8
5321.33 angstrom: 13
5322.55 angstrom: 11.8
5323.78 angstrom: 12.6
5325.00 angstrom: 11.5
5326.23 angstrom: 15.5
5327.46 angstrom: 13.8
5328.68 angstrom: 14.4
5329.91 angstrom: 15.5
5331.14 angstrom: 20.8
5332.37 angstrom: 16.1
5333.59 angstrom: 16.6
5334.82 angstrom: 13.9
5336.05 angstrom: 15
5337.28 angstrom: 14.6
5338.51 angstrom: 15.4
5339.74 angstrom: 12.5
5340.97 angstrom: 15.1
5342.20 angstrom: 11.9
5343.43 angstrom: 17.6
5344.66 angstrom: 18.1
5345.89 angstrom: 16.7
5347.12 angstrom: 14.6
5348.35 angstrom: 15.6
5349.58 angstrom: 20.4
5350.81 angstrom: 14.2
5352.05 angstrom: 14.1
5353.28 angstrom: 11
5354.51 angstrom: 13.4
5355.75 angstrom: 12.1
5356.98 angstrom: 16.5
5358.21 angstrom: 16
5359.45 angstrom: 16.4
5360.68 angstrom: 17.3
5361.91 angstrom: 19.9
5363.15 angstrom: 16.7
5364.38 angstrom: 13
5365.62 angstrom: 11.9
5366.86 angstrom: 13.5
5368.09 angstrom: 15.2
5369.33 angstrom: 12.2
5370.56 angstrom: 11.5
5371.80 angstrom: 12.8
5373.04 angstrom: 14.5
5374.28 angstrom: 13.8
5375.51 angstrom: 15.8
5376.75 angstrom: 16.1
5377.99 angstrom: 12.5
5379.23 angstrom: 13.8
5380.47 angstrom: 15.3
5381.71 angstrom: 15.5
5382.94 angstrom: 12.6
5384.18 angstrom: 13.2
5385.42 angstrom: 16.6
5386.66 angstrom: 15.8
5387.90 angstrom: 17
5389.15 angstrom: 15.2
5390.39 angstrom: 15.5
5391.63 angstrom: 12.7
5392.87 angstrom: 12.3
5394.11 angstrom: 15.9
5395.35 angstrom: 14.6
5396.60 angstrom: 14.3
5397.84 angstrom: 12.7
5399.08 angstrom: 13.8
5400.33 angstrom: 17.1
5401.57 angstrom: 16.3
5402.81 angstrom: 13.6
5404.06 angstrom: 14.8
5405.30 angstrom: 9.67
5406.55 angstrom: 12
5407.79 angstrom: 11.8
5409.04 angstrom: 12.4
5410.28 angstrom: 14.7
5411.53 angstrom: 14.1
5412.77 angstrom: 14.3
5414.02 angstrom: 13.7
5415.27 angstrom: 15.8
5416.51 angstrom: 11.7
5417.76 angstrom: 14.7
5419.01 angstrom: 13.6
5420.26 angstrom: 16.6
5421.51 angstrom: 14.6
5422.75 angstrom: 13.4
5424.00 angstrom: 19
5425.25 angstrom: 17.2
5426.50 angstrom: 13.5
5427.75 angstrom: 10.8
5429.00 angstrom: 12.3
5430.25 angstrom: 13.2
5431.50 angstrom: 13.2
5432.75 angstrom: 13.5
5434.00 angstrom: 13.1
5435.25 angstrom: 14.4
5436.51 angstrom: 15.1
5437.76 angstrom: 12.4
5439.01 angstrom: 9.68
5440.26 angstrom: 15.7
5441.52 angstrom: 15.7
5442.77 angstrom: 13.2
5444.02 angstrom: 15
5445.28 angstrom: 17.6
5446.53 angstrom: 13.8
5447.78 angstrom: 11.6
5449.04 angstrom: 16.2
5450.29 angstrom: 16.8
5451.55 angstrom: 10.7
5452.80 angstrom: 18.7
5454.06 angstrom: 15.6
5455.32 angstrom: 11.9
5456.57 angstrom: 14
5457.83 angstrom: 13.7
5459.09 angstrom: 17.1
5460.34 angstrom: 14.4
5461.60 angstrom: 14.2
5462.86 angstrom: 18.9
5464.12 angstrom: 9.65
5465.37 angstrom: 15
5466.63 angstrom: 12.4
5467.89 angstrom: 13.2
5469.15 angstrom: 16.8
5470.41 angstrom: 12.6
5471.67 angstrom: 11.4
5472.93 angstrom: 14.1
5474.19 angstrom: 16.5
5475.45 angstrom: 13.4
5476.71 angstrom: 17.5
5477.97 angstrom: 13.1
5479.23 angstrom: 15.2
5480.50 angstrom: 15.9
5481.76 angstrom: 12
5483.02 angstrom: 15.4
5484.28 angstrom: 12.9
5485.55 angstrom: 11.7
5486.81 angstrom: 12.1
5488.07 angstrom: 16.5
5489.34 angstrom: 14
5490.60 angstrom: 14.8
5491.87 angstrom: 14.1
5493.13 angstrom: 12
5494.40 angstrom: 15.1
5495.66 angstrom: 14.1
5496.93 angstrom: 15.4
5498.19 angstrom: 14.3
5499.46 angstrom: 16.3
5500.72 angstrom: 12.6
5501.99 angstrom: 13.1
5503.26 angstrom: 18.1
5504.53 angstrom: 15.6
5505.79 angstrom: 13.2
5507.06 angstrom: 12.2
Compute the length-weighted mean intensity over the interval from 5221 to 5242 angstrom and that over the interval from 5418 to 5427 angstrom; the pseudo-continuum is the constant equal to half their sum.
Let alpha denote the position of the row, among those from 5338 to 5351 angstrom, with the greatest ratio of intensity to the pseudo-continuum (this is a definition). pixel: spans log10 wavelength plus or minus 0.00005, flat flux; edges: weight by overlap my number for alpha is 5349.58 angstrom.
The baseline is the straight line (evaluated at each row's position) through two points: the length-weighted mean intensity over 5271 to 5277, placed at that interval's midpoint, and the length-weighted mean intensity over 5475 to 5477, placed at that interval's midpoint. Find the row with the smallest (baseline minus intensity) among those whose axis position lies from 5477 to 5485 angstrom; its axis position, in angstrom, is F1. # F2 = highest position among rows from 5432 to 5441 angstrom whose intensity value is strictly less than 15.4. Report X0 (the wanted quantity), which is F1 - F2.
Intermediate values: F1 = 5480.50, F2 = 5439.01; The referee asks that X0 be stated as 41.5 angstrom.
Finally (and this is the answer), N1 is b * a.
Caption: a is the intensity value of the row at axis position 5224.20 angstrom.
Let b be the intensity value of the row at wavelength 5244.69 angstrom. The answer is 212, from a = 14.6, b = 14.5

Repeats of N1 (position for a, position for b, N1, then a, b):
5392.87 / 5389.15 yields 187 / 12.3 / 15.2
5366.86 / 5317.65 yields 192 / 13.5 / 14.2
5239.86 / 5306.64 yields 204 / 15.8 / 12.9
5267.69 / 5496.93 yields 208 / 13.5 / 15.4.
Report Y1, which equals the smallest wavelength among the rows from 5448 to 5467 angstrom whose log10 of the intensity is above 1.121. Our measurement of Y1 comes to 5449.04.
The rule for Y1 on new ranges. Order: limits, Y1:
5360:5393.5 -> 5360.68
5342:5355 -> 5343.43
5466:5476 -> 5469.15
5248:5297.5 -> 5248.32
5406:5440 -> 5410.28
